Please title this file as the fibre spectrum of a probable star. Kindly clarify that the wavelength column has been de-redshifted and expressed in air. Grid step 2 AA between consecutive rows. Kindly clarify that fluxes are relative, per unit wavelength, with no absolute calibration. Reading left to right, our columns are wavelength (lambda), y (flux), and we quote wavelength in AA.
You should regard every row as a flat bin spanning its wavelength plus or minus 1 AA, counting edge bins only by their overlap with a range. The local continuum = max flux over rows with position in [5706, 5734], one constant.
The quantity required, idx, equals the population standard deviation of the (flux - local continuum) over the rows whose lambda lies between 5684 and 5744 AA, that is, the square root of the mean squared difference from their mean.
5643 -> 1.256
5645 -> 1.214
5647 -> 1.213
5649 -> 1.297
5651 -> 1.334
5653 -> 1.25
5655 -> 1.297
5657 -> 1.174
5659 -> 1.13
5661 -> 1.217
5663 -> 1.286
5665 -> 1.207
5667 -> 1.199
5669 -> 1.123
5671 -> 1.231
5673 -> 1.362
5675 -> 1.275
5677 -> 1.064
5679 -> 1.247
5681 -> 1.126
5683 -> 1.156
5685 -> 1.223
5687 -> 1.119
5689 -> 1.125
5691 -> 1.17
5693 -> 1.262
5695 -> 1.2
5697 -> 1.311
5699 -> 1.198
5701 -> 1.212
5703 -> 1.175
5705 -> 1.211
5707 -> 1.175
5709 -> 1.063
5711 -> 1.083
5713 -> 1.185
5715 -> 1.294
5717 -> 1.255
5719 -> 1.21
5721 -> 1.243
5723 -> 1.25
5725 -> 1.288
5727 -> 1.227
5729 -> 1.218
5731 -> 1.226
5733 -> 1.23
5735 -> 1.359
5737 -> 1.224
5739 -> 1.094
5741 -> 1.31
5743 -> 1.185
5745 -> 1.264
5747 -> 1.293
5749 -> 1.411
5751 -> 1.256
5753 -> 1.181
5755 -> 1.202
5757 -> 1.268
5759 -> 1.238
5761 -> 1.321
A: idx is 0.067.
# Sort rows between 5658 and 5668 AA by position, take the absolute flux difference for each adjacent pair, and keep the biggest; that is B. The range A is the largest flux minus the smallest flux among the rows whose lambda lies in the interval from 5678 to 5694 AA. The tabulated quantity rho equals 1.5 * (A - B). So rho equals 0.08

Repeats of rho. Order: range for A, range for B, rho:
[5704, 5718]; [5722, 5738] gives 0.14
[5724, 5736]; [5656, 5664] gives 0.08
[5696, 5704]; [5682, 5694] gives 0.05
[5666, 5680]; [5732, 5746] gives 0.12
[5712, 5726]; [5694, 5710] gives -0.01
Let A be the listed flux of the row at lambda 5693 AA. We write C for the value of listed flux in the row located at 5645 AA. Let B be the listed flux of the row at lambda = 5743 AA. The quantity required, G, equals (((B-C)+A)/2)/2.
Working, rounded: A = 1.262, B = 1.185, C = 1.214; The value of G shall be 0.308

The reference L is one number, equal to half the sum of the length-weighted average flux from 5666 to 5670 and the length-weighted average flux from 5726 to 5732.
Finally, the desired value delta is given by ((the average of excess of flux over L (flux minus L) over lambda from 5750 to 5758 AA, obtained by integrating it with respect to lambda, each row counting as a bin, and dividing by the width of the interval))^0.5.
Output 0.186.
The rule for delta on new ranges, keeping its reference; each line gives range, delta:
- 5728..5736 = 0.257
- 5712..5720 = 0.209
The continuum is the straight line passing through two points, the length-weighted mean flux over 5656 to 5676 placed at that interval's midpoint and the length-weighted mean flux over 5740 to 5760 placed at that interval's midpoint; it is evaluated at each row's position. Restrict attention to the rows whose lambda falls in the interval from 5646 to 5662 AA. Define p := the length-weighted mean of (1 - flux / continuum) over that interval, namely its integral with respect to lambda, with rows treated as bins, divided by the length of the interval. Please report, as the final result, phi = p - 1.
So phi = -1.02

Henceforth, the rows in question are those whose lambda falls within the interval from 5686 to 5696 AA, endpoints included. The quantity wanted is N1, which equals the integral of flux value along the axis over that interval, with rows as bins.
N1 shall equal 12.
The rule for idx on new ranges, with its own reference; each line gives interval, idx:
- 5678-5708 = 0.052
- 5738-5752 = 0.092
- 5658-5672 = 0.053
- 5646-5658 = 0.055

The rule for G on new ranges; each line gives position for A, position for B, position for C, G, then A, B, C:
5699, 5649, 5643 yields 0.310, 1.198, 1.297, 1.256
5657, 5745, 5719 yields 0.307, 1.174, 1.264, 1.21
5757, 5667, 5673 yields 0.276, 1.268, 1.199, 1.362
